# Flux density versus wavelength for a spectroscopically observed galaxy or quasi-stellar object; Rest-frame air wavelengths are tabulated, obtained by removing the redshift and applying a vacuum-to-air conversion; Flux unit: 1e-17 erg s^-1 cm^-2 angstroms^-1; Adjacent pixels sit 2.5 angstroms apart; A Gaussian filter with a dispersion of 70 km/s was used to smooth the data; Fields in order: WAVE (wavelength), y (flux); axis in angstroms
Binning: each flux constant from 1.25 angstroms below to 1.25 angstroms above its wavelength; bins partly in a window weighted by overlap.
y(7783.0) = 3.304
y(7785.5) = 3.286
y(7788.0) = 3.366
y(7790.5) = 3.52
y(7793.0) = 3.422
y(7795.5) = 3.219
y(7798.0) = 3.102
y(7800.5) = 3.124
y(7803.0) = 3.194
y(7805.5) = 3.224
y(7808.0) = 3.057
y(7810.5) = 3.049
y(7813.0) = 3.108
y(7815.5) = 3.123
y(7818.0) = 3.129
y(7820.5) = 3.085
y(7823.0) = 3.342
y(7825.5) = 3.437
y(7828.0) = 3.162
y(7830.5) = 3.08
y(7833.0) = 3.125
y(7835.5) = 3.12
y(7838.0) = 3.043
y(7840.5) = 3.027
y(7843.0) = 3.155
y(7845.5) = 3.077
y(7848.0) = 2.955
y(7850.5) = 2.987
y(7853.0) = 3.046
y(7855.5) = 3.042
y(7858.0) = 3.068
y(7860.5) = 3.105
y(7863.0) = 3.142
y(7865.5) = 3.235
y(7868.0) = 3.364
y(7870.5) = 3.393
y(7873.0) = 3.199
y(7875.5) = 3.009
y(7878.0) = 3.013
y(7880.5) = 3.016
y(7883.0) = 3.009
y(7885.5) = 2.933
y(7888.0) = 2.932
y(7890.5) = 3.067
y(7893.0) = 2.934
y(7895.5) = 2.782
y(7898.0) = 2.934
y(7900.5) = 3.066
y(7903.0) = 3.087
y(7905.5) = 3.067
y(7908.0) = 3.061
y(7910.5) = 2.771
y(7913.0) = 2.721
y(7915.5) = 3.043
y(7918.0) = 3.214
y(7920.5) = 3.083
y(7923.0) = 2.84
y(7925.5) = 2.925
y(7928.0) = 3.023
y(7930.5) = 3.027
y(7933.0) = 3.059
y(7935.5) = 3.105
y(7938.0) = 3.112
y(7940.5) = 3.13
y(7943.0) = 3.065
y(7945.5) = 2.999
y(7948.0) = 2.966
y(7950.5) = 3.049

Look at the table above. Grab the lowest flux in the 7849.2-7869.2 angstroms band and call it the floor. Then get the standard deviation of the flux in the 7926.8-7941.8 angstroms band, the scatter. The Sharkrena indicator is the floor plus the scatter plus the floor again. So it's 6.02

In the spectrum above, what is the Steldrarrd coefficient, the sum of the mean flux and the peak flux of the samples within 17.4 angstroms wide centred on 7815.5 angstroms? 6.47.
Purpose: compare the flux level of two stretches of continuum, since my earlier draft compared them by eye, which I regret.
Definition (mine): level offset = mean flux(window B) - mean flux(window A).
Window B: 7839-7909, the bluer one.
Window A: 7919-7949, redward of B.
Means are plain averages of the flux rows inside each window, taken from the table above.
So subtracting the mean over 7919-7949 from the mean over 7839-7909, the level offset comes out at 0.03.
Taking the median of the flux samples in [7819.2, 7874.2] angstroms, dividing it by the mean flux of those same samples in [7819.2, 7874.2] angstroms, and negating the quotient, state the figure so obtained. -0.99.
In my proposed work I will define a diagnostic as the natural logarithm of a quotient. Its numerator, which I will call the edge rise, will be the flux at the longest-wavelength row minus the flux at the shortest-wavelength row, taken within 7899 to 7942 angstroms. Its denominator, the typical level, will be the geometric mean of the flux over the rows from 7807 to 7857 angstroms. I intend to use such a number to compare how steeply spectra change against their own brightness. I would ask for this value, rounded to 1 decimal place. -3.9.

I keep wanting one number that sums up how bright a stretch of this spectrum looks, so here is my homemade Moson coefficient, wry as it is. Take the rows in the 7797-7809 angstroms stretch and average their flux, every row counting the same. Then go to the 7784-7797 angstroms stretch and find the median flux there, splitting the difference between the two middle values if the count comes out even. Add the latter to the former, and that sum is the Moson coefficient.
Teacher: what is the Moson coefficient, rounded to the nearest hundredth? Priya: 6.51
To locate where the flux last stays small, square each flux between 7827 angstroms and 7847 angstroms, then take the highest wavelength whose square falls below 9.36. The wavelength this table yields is 7840.5 angstroms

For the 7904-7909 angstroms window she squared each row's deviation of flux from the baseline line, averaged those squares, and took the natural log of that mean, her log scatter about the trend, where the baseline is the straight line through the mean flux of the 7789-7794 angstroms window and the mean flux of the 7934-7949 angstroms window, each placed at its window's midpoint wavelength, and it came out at -4.7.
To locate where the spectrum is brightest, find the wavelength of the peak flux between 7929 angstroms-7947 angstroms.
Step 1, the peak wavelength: 7940.5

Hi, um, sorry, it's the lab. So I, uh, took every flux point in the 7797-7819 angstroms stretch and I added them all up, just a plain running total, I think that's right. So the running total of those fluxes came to 28.1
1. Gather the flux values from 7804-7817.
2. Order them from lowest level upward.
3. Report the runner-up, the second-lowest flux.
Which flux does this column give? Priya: 3.057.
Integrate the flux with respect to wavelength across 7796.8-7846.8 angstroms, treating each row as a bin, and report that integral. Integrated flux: 157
